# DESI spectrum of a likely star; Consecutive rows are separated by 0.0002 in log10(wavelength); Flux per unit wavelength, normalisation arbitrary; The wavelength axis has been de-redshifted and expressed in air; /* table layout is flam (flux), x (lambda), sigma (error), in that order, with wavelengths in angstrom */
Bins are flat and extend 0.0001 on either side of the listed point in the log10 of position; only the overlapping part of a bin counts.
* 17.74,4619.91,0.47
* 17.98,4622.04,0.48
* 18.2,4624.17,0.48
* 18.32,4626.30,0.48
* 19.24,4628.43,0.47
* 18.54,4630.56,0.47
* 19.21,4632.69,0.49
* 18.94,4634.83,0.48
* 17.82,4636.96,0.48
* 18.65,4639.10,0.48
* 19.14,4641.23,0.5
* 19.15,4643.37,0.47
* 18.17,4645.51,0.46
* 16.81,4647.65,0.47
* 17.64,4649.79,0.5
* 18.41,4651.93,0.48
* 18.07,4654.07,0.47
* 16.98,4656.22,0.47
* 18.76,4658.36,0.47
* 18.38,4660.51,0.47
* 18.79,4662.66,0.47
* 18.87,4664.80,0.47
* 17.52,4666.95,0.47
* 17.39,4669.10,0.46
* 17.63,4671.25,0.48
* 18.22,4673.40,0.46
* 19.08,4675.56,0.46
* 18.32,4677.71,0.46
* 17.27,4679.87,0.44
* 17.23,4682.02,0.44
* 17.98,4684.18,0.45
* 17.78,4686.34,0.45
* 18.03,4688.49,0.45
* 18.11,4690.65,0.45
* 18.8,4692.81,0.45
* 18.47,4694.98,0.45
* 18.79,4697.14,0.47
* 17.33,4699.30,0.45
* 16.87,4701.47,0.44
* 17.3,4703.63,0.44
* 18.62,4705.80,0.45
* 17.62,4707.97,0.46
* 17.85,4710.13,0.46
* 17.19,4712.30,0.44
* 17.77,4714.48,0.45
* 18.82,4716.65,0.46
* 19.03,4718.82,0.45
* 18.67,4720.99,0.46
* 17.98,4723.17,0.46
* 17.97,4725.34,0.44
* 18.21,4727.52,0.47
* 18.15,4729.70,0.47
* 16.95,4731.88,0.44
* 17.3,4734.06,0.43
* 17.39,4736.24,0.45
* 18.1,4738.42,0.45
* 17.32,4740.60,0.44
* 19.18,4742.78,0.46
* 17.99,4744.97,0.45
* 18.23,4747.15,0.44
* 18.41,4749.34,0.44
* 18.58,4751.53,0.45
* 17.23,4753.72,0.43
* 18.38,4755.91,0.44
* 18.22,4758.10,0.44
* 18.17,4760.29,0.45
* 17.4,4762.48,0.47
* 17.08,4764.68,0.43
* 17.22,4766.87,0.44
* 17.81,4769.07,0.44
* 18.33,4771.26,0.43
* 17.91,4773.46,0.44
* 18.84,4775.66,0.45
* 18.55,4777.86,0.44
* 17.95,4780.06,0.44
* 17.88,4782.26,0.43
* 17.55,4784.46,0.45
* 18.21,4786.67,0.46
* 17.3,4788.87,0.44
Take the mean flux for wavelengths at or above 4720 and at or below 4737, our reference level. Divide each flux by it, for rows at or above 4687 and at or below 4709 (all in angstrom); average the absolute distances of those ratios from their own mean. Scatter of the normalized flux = 0.0320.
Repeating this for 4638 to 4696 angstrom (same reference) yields 0.0304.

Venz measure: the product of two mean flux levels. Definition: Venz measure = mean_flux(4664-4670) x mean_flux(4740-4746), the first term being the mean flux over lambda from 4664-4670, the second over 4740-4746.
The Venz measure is 326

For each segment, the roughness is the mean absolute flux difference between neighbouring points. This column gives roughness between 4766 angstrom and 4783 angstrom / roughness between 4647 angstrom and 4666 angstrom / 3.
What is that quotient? 0.23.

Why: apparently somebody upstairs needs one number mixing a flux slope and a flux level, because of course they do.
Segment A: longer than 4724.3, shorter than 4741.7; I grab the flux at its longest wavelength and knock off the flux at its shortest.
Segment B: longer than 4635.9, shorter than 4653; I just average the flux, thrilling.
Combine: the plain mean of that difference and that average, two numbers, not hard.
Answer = 8.79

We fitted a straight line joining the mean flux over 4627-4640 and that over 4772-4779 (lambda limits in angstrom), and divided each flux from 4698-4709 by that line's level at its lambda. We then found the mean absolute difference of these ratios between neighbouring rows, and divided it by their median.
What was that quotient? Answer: 0.046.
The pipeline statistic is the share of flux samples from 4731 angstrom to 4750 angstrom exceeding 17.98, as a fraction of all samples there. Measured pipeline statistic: 0.556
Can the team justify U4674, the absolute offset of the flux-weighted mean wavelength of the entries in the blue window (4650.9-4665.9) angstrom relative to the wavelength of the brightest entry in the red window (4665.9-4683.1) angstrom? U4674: 17.1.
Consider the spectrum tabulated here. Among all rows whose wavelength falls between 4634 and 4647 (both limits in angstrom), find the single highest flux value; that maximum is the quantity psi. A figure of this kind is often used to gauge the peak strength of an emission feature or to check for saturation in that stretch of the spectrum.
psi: 19.15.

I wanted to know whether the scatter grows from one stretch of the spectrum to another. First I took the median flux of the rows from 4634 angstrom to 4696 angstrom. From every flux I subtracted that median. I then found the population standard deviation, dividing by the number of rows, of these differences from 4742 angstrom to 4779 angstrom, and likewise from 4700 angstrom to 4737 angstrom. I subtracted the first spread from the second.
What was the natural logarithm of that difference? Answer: -2.7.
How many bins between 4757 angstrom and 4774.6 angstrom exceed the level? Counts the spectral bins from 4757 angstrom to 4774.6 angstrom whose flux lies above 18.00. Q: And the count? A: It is 3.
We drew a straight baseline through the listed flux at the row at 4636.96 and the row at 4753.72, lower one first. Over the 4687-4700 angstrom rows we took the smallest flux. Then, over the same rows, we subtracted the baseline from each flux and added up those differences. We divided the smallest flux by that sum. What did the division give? 4.0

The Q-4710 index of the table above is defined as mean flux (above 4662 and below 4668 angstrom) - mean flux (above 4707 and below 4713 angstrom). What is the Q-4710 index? 0.8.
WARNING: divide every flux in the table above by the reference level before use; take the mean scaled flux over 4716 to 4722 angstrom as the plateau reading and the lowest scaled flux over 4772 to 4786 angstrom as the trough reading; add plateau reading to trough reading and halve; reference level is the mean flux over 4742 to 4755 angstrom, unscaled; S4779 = 1.00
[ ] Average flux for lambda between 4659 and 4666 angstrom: 18.7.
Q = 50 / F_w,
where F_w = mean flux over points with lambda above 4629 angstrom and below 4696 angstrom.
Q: 2.75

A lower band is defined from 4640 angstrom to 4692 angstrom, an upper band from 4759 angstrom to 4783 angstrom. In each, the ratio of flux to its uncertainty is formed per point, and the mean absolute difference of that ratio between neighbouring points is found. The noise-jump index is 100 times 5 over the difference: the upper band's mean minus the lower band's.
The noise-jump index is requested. 3337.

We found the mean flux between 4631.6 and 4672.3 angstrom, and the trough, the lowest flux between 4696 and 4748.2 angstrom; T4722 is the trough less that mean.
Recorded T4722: -1.36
